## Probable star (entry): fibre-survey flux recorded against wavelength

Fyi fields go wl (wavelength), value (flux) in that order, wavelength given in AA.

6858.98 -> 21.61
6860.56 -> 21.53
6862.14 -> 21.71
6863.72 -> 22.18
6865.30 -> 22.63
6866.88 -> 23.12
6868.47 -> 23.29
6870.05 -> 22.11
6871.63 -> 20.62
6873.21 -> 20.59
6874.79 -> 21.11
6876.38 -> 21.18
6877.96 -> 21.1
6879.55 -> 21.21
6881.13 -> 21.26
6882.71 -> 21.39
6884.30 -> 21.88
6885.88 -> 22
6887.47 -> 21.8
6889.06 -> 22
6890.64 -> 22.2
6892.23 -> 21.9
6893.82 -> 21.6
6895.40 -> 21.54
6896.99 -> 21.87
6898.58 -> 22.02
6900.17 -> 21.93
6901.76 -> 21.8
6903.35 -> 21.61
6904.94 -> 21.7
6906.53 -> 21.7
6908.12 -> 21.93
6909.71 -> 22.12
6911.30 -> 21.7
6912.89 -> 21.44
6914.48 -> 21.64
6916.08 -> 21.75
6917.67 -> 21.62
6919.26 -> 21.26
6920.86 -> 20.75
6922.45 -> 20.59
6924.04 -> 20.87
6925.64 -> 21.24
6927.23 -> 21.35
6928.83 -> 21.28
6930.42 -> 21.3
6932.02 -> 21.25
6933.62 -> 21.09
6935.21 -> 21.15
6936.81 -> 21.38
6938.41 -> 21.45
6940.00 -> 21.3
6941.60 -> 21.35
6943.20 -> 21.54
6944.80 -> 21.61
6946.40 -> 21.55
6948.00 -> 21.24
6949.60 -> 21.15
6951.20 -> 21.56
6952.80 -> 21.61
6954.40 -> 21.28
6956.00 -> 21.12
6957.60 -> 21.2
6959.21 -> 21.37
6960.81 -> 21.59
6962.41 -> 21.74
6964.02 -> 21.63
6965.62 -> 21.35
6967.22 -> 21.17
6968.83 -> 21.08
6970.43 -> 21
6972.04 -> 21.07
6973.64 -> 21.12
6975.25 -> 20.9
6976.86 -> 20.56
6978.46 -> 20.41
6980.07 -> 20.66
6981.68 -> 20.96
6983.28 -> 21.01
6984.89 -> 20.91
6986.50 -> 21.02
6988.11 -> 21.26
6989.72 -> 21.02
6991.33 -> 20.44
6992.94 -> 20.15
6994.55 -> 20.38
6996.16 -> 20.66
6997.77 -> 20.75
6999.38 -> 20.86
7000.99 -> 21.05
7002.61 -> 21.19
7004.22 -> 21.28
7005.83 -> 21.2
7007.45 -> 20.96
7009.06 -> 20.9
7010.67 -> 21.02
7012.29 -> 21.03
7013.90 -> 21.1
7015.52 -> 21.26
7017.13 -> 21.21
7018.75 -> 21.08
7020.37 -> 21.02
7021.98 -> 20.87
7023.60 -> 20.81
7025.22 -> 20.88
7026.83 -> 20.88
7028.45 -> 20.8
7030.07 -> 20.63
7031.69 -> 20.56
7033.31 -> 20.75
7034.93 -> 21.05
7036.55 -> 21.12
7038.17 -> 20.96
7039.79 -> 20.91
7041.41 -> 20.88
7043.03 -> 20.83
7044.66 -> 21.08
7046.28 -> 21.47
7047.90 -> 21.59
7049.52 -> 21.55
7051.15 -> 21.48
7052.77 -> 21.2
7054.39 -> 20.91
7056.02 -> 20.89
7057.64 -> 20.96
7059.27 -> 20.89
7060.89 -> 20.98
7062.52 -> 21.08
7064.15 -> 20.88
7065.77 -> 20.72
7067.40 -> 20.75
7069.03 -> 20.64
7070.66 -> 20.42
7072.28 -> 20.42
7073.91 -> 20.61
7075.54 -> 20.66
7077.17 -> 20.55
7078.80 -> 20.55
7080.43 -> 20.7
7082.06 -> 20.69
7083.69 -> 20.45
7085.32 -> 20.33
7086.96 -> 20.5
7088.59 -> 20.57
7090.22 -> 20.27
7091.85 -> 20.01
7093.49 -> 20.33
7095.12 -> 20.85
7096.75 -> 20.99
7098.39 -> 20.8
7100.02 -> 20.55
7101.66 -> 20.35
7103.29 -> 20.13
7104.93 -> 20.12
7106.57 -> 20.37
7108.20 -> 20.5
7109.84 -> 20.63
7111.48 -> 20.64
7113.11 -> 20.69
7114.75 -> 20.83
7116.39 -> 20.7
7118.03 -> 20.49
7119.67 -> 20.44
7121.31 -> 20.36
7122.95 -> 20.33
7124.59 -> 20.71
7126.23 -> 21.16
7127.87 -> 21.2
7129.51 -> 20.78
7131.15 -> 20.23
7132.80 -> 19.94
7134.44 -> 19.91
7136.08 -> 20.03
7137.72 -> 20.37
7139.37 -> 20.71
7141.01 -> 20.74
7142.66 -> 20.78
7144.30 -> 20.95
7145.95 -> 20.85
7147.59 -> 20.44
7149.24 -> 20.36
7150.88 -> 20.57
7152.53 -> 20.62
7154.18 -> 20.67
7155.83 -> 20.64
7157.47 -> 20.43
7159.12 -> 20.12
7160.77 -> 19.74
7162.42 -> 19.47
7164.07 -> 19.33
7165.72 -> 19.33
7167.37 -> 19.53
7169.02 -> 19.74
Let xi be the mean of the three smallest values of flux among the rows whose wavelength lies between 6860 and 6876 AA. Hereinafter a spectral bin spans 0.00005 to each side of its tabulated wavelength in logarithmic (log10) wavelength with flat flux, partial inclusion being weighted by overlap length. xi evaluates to 20.8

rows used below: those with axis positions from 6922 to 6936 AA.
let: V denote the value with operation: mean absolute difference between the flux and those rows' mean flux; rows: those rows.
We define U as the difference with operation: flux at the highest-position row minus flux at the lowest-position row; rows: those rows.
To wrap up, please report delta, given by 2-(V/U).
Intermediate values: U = 0.56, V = 0.18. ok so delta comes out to 1.7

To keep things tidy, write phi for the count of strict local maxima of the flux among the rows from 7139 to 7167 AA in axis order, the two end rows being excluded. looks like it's 2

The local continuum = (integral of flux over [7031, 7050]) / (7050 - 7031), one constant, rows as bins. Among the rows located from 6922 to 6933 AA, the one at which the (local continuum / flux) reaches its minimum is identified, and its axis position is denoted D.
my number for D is 6927.23 AA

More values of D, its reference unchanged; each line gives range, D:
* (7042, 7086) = 7047.90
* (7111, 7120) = 7114.75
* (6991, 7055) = 7047.90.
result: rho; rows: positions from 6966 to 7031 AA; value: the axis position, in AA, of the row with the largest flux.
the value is 7004.22 AA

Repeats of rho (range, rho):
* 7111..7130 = 7127.87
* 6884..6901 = 6890.64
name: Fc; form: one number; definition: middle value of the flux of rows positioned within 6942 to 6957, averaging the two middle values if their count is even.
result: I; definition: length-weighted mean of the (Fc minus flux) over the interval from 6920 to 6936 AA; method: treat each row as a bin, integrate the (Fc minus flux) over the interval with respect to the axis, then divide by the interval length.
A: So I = 0.45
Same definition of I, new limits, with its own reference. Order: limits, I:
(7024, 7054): 0.51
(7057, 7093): 0.92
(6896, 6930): 0.01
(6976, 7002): 0.78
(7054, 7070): 0.68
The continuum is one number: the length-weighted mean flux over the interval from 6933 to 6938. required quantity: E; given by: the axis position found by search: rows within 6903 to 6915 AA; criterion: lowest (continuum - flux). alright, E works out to 6909.71 AA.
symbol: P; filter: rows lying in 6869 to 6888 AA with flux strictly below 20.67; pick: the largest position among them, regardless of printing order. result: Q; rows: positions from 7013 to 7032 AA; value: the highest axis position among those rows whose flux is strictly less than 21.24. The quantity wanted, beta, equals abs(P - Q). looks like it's 158.5 AA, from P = 6873.21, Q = 7031.69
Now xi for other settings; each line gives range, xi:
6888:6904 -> 21.6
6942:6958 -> 21.2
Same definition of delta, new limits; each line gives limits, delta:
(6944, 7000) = 2.4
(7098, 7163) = 2.2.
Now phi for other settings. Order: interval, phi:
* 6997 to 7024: 2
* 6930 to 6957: 3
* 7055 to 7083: 5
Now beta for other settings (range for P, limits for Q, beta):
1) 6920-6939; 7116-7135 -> 212.0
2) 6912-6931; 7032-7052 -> 122.2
